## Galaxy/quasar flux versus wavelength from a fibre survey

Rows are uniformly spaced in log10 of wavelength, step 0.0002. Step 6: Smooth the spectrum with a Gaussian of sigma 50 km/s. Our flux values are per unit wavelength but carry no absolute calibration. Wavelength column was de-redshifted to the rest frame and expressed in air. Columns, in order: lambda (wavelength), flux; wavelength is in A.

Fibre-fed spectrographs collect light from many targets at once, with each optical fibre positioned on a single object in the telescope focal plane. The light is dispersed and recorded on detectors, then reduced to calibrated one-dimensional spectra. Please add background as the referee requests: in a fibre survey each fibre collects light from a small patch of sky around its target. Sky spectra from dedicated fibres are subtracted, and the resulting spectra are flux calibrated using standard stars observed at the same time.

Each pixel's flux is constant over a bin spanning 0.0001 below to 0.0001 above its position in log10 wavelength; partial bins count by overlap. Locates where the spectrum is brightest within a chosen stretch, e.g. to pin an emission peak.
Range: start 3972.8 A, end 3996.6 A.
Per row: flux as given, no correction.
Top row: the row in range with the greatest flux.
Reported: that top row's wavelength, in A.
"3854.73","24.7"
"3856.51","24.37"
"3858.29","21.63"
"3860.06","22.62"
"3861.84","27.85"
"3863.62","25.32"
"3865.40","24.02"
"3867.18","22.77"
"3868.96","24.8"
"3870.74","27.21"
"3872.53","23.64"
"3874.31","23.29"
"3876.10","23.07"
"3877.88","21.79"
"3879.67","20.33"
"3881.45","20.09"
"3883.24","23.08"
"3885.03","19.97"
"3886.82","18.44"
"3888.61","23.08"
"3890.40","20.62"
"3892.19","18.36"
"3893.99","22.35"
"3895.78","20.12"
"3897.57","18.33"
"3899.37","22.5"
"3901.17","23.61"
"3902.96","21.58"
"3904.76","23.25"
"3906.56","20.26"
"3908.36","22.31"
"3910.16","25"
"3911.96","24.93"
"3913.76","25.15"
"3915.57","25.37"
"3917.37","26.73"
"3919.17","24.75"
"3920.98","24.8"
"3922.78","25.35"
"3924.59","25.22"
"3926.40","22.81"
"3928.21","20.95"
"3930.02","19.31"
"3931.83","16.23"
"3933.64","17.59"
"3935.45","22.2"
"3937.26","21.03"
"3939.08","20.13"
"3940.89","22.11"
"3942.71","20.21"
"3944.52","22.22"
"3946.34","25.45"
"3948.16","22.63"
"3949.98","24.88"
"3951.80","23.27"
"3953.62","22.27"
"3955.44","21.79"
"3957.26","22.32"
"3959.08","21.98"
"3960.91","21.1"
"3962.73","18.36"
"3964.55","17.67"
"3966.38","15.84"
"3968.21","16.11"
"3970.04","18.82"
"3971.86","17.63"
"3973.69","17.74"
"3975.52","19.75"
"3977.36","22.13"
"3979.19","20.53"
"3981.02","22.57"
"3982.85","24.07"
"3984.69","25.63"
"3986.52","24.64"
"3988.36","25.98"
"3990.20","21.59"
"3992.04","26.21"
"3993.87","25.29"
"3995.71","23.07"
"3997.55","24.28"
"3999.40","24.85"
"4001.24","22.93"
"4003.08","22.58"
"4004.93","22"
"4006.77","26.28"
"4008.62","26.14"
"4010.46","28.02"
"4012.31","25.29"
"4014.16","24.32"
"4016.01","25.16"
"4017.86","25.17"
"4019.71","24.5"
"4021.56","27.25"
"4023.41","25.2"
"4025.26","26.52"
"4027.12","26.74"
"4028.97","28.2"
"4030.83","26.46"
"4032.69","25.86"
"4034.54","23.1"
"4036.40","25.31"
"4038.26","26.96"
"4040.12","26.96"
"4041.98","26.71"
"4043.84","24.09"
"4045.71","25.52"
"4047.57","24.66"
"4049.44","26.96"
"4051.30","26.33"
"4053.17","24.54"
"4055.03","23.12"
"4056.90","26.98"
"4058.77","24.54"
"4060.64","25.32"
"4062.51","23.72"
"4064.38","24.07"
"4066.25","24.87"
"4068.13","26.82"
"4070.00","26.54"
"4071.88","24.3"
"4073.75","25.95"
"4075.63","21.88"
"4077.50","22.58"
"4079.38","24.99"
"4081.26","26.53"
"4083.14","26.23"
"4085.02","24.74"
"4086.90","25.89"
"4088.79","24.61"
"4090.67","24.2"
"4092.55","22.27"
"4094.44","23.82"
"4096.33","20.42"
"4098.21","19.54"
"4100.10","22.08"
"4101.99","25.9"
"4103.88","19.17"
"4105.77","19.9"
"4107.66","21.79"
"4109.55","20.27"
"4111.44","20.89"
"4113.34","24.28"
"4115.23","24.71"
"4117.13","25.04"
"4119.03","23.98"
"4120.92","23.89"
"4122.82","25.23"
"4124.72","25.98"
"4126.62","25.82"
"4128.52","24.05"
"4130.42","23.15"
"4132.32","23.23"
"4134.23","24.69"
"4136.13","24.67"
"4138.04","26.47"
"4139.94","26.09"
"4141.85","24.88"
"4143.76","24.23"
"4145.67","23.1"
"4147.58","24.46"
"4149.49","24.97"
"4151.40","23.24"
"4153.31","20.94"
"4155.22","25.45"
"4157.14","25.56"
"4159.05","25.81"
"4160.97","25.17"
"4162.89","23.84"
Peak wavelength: 3992.04 A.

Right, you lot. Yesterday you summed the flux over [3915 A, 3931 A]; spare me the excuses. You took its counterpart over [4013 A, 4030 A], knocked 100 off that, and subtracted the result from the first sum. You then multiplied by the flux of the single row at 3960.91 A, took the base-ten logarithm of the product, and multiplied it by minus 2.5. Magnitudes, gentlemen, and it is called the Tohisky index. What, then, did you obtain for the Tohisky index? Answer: -8.1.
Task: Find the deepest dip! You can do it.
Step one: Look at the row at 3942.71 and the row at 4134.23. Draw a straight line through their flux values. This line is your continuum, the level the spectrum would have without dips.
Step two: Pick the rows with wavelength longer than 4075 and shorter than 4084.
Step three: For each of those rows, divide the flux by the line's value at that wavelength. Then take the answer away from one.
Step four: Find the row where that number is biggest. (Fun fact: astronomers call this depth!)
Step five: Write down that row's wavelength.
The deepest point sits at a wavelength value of 4075.63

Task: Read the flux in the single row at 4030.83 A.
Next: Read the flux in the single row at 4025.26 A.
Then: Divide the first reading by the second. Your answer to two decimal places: 1.00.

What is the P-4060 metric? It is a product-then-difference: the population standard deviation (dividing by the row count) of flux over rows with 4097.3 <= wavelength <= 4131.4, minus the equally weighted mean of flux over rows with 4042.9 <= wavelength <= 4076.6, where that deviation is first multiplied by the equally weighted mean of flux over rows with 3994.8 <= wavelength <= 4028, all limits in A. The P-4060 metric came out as 32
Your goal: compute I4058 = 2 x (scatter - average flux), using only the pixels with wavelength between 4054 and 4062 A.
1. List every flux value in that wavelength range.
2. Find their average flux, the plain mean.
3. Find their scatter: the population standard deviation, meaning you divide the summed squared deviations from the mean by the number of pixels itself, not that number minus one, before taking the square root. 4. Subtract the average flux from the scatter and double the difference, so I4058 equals -47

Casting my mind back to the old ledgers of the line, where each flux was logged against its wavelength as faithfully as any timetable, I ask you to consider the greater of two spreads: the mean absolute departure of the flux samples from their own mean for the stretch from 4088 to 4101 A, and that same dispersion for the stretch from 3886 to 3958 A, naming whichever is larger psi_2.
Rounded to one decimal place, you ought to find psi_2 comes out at 1.9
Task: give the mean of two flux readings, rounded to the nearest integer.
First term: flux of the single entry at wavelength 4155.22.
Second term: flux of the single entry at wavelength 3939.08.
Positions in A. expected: 23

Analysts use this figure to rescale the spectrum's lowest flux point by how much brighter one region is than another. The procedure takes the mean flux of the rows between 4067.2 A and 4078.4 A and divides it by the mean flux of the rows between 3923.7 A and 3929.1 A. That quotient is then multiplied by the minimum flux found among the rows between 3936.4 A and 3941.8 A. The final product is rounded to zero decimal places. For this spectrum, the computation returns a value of 22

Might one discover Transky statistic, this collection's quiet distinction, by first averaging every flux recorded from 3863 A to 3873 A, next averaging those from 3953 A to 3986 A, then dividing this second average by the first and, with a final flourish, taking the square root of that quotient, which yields 0.91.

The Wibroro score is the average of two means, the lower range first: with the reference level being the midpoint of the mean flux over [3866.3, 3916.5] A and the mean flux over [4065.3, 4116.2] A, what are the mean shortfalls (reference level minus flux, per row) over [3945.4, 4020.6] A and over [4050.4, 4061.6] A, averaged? -1.0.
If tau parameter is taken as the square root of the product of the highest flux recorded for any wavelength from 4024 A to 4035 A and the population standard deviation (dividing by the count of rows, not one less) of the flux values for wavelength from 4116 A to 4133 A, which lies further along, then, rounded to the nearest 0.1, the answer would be 5.3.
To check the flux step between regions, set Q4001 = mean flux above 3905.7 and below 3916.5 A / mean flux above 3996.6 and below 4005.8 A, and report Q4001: 1.02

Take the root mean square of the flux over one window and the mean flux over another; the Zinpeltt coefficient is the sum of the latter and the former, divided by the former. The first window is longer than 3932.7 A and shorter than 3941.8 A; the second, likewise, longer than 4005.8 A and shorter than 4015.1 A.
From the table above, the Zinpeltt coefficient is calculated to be 2.26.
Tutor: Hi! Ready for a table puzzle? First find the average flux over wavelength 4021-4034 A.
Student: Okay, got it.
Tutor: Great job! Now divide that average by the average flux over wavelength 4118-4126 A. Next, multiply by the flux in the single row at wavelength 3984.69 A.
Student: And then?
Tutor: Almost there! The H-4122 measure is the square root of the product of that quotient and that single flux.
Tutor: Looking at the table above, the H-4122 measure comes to 5.2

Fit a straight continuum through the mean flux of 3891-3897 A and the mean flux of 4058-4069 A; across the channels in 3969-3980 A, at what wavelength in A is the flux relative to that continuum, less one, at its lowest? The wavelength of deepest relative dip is 3971.86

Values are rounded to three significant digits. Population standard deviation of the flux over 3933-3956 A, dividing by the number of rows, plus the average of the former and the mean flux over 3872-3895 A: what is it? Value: 13.6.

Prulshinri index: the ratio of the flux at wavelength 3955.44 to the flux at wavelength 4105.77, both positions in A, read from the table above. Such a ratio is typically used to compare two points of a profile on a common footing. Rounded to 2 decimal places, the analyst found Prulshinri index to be 1.09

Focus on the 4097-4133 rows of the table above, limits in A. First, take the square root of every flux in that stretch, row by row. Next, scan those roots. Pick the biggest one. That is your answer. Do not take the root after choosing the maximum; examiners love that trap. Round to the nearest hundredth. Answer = 5.10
